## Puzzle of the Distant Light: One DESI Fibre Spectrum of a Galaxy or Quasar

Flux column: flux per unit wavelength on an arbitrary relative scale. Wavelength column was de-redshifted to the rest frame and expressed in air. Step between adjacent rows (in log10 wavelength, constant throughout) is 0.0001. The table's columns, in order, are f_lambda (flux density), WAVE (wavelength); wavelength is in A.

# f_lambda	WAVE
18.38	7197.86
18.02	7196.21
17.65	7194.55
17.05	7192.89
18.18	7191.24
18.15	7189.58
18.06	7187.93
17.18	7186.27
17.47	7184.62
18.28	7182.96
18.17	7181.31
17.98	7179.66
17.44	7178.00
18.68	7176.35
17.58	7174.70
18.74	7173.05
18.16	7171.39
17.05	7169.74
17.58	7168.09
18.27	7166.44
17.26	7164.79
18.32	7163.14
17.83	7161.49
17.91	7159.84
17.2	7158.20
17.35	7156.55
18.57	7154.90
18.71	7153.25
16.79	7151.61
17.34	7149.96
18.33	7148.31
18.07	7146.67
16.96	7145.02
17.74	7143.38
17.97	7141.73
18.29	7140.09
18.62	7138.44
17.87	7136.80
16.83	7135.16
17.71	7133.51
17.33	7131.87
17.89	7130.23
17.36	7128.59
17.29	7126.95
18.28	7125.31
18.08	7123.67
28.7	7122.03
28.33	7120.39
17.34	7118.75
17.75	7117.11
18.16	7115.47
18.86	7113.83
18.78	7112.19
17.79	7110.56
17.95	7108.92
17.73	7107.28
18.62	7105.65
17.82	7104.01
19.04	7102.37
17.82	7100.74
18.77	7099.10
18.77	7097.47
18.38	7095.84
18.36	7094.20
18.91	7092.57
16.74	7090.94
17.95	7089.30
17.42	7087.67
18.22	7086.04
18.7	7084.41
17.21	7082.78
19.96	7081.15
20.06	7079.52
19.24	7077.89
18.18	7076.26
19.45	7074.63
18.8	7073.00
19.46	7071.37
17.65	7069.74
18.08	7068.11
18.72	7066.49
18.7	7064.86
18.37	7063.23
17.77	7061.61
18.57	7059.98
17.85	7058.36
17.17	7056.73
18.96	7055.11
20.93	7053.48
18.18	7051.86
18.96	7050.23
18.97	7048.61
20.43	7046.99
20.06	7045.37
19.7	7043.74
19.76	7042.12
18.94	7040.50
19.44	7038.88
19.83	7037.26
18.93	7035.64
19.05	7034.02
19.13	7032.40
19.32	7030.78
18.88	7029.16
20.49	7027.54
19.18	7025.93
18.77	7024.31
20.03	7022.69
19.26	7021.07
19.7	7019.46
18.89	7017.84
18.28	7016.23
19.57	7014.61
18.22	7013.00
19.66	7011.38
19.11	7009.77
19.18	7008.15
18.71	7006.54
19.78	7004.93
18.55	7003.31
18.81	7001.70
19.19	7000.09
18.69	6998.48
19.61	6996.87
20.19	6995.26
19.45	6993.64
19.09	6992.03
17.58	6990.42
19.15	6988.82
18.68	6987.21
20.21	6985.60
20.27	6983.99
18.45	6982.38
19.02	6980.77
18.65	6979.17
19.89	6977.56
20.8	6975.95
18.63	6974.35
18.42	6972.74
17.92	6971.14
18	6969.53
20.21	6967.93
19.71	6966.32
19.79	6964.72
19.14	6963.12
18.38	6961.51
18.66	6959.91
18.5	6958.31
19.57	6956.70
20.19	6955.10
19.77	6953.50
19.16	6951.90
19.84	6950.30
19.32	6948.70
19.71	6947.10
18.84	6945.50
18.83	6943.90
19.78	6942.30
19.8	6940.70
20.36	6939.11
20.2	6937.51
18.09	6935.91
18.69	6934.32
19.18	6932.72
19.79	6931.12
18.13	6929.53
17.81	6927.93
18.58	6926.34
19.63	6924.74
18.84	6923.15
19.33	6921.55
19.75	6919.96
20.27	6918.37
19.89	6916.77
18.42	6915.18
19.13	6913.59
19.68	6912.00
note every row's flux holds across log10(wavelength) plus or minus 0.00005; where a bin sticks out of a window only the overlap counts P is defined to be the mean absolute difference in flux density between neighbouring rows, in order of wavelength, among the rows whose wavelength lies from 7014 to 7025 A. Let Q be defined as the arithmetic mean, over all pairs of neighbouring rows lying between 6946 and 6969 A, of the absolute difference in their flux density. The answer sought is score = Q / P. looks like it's 0.60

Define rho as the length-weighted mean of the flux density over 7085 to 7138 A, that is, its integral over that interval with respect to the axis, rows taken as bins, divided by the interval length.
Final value 18.7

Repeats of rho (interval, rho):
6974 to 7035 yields 19.2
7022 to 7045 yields 19.4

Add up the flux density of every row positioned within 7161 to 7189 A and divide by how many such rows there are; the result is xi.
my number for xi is 17.9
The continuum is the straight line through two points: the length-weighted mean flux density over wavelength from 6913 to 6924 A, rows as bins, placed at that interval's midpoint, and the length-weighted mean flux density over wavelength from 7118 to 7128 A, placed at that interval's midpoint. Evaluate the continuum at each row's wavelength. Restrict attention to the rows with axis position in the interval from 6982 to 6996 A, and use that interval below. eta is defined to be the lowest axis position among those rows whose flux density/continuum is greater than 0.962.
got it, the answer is 6983.99 A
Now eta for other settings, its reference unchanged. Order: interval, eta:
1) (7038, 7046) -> 7042.12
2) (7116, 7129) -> 7120.39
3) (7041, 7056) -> 7042.12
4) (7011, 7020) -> 7011.38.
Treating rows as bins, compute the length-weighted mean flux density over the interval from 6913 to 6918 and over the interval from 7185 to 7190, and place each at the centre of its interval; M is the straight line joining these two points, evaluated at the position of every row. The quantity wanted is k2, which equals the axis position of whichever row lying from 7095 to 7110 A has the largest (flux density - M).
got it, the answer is 7102.37 A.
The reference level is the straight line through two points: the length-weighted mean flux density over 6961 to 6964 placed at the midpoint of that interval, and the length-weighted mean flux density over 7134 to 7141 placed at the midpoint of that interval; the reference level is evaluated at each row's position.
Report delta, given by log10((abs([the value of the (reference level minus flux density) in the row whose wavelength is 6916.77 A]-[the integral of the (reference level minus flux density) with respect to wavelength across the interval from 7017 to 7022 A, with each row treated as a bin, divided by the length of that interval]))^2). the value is -2.5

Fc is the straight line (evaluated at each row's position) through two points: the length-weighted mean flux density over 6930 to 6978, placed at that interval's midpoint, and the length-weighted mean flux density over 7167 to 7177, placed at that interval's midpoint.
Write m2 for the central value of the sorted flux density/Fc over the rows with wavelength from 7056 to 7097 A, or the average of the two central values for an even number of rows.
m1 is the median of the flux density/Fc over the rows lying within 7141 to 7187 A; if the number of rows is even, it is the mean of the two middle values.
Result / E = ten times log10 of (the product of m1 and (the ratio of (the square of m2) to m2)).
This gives -0.06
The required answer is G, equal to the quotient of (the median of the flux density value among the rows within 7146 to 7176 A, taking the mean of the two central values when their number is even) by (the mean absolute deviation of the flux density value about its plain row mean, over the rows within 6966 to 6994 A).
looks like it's 23.9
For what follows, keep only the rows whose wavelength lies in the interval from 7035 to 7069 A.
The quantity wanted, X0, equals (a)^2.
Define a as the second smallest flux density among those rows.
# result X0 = 316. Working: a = 17.77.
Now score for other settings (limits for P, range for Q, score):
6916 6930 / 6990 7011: 1.14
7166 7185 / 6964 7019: 1.14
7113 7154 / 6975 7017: 0.58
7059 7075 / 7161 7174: 1.18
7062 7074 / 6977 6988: 1.44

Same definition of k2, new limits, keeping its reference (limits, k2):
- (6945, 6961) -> 6955.10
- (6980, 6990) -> 6983.99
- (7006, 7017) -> 7011.38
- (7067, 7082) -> 7079.52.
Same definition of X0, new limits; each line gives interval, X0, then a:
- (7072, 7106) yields 296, 17.21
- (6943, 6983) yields 324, 18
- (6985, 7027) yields 332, 18.22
